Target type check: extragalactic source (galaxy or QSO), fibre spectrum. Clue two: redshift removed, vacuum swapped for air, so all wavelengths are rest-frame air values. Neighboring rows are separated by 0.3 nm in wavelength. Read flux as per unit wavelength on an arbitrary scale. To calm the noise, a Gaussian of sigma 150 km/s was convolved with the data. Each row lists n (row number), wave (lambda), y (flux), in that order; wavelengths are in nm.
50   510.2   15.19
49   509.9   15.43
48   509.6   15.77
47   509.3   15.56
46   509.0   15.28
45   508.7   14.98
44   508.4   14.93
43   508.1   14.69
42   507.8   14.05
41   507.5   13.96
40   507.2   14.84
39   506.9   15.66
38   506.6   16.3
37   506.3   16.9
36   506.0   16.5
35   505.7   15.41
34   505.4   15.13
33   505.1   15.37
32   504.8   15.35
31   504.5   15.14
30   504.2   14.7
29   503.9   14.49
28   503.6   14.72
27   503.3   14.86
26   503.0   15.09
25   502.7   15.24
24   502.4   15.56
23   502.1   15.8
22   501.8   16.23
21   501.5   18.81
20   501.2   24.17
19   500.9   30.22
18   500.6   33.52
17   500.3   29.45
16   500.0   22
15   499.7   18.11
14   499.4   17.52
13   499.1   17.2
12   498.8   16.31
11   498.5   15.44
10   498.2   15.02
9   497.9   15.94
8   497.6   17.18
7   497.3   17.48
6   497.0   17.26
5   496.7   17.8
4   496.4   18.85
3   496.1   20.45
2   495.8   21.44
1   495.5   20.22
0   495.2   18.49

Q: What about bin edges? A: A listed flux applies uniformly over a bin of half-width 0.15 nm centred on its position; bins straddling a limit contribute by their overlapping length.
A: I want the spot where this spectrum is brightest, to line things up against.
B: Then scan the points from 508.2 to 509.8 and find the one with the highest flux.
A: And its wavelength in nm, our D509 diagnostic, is 509.6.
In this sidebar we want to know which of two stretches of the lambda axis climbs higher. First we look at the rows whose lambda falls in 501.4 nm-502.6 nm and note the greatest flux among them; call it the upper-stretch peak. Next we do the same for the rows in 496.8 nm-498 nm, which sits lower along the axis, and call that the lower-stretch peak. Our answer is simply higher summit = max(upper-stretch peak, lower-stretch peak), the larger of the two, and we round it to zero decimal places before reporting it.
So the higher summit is 19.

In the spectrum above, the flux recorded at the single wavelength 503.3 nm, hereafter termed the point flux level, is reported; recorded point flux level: 14.86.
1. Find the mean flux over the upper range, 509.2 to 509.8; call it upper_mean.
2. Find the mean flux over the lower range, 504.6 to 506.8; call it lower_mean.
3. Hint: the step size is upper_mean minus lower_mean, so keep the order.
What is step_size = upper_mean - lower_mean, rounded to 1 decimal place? -0.2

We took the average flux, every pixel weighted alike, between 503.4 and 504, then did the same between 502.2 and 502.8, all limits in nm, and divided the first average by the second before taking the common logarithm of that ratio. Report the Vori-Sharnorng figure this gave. -0.02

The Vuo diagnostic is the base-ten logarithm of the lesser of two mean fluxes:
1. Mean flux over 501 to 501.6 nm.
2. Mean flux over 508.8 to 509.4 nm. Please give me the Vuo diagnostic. 1.19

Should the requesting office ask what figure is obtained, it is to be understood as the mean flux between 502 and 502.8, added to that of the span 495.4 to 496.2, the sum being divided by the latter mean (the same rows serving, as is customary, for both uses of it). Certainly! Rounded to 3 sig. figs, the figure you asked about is 1.75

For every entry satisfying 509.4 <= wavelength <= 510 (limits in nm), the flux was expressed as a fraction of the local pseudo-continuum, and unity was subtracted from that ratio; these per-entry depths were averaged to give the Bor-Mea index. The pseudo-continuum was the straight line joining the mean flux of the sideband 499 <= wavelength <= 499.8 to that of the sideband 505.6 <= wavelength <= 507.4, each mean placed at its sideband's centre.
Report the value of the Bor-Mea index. 0.03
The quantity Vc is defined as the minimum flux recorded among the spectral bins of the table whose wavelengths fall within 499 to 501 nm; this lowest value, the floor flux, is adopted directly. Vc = 17.2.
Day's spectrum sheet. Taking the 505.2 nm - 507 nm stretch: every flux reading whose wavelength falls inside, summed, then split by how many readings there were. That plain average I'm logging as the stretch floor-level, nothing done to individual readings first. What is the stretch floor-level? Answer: 16.0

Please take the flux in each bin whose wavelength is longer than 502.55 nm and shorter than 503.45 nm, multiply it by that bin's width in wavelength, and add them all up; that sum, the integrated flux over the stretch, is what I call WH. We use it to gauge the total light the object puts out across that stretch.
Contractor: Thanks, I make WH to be 14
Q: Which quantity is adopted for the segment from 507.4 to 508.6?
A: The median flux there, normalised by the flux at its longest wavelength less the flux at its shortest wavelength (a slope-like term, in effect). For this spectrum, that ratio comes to 15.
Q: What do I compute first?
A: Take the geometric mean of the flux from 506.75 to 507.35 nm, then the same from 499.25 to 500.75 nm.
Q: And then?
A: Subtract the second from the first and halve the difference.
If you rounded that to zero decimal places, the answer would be -4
